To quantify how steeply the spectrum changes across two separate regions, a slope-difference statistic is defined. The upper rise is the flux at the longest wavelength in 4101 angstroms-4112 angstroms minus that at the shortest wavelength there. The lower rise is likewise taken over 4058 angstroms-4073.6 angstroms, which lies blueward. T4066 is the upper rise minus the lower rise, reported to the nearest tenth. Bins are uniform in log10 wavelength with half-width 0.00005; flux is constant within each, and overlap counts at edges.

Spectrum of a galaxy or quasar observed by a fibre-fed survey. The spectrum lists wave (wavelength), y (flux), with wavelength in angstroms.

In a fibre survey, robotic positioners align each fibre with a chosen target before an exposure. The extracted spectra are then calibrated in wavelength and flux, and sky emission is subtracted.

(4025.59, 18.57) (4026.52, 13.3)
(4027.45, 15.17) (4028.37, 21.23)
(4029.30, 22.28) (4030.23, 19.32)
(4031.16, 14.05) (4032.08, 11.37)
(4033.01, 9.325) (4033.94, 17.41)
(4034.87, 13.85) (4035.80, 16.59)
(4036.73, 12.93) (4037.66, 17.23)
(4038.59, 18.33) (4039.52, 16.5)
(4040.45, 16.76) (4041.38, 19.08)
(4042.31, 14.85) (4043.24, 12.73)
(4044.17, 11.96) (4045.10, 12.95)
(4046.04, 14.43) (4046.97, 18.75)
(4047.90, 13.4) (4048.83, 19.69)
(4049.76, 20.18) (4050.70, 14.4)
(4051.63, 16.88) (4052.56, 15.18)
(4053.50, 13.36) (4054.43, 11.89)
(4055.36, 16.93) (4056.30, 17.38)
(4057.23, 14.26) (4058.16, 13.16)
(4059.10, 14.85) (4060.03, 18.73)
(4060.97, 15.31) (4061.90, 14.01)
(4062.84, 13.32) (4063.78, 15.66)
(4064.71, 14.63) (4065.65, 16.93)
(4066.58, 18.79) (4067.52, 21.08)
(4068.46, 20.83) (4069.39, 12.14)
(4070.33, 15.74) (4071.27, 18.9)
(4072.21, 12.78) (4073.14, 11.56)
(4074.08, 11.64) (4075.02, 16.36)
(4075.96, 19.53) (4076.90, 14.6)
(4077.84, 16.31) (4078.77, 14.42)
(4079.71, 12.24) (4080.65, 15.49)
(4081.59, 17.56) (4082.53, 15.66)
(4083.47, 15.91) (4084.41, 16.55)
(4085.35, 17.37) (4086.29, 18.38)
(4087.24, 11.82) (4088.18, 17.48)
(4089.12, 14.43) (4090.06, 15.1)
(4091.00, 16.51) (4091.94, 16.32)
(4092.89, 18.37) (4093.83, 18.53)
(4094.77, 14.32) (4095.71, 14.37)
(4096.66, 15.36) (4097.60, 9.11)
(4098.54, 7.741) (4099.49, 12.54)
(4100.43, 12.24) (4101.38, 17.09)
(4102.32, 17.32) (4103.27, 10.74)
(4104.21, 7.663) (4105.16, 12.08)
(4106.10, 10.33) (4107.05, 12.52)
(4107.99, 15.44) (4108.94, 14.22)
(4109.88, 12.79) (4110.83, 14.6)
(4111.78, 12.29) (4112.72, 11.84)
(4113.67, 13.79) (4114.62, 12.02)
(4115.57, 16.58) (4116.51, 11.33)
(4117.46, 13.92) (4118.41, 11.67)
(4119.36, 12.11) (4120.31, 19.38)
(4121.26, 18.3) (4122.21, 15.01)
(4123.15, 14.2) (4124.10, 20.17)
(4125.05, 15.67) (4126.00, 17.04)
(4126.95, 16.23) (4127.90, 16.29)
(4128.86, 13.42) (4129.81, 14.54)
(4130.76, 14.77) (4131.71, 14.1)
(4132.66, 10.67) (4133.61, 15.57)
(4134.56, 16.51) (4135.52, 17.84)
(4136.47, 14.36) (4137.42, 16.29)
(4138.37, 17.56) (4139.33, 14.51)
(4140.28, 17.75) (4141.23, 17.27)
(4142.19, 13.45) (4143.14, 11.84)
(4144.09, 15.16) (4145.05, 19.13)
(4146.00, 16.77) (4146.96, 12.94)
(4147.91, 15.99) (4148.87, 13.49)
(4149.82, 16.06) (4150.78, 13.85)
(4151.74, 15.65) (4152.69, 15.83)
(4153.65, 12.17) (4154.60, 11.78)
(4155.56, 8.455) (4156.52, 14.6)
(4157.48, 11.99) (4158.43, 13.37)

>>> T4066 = -3.2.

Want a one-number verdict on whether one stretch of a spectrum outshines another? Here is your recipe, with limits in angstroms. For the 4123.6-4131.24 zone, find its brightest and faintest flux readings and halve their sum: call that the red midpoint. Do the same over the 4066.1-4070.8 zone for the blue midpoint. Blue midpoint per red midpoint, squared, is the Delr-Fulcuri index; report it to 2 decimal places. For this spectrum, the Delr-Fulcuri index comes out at 0.98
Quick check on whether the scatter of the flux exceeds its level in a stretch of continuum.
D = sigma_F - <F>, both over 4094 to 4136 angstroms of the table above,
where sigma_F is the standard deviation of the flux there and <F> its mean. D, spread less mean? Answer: -11.2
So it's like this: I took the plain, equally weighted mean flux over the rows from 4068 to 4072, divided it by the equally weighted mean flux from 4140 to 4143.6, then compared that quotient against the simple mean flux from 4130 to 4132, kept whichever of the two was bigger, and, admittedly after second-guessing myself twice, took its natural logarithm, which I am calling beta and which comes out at 2.67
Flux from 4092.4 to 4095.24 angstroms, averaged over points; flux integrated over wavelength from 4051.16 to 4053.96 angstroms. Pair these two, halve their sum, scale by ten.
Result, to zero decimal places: 297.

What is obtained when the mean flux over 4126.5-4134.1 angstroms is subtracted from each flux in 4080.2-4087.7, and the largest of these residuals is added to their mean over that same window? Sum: 5.6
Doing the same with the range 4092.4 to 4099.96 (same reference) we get 3.4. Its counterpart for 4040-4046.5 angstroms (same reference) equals 4.9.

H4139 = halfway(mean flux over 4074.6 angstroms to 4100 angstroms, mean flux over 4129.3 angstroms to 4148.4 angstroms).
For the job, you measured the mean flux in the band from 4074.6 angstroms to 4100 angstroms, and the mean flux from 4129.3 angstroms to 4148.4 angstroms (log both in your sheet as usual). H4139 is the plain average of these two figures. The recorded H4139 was 15.31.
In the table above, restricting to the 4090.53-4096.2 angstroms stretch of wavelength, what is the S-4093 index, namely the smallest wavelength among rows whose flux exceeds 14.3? 4091.00 angstroms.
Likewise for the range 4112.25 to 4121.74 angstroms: 4115.57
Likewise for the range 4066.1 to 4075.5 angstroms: 4066.58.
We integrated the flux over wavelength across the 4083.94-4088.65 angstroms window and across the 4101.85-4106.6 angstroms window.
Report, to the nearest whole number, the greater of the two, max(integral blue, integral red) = 77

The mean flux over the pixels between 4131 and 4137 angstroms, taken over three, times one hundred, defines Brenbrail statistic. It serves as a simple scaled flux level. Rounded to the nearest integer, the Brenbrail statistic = 495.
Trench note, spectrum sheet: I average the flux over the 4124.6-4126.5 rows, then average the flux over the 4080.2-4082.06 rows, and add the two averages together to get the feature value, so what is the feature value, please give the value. 33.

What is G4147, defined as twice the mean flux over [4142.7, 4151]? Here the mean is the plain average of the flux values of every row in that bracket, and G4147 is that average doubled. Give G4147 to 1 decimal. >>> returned 30.1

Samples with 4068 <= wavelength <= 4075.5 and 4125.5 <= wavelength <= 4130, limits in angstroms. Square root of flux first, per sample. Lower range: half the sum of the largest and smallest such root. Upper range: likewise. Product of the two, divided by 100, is 0.155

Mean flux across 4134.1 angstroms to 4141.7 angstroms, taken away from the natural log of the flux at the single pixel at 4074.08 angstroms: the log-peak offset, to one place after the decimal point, -14.1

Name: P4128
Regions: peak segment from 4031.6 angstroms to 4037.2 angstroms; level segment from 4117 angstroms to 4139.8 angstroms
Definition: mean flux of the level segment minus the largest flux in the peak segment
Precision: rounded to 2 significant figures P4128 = -2.0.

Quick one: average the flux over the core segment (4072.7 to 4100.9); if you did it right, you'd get 14.9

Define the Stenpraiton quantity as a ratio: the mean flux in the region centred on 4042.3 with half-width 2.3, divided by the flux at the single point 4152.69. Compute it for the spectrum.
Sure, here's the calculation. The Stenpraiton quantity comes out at 0.95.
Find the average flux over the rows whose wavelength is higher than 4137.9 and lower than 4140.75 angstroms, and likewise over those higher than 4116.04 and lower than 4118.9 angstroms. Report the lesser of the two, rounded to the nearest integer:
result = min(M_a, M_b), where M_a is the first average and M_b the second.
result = 12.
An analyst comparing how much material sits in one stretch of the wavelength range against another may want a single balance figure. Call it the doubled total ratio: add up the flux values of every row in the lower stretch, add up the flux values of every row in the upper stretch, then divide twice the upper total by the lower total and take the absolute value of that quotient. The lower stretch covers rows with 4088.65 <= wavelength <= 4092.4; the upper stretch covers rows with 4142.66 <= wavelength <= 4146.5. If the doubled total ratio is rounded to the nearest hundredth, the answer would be 2.02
